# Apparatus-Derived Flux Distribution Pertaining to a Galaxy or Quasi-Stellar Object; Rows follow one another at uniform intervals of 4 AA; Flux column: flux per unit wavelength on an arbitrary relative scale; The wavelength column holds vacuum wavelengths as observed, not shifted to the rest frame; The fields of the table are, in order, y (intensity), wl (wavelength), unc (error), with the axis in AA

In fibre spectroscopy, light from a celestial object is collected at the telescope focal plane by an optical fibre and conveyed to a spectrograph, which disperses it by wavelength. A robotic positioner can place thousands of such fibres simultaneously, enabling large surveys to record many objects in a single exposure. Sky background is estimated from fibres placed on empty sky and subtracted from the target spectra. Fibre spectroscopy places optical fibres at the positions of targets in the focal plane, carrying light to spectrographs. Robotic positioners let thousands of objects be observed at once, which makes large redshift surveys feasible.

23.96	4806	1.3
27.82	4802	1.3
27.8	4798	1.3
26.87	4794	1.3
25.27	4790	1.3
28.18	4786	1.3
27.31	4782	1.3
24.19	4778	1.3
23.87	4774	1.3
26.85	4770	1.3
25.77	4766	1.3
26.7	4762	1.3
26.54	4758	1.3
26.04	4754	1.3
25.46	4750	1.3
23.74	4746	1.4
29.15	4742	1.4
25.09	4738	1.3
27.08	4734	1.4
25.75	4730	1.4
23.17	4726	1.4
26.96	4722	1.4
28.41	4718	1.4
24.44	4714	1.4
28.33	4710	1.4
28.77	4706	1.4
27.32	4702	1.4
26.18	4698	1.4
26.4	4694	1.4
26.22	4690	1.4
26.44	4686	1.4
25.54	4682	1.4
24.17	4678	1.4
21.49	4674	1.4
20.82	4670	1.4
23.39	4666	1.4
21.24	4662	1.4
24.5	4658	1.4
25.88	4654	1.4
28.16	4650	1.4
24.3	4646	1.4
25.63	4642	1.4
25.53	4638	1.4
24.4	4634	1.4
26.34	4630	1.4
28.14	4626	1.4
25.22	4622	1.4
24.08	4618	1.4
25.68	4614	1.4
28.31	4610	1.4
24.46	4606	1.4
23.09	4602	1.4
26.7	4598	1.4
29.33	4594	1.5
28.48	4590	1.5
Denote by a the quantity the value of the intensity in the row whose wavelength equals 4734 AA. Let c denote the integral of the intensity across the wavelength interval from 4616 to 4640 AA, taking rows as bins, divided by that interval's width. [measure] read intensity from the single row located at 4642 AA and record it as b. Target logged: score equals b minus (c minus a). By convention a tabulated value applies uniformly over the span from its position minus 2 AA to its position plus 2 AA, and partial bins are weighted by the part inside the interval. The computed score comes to 27.1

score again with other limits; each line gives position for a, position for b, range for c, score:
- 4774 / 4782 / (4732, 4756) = 25.1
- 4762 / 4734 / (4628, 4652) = 28.1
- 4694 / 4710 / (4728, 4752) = 28.7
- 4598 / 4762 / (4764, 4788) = 27.4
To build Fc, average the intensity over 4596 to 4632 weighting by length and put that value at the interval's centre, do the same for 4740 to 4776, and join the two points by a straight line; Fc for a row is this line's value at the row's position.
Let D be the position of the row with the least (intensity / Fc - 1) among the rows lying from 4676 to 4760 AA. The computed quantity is 4726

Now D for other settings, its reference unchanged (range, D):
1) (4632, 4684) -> 4670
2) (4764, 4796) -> 4774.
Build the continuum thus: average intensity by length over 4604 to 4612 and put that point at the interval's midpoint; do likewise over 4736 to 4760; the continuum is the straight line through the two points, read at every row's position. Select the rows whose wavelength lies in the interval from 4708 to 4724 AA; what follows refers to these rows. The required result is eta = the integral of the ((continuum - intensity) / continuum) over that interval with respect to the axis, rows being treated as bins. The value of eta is -0.58 AA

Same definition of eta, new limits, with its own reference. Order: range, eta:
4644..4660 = 0.34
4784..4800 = -0.71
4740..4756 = -0.06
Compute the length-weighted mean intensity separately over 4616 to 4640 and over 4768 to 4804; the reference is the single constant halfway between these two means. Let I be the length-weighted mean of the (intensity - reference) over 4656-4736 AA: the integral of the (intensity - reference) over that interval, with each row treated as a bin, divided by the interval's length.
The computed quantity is -0.7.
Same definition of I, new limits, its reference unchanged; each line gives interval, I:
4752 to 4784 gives -0.1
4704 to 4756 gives 0.3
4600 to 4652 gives -0.4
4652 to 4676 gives -3.2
